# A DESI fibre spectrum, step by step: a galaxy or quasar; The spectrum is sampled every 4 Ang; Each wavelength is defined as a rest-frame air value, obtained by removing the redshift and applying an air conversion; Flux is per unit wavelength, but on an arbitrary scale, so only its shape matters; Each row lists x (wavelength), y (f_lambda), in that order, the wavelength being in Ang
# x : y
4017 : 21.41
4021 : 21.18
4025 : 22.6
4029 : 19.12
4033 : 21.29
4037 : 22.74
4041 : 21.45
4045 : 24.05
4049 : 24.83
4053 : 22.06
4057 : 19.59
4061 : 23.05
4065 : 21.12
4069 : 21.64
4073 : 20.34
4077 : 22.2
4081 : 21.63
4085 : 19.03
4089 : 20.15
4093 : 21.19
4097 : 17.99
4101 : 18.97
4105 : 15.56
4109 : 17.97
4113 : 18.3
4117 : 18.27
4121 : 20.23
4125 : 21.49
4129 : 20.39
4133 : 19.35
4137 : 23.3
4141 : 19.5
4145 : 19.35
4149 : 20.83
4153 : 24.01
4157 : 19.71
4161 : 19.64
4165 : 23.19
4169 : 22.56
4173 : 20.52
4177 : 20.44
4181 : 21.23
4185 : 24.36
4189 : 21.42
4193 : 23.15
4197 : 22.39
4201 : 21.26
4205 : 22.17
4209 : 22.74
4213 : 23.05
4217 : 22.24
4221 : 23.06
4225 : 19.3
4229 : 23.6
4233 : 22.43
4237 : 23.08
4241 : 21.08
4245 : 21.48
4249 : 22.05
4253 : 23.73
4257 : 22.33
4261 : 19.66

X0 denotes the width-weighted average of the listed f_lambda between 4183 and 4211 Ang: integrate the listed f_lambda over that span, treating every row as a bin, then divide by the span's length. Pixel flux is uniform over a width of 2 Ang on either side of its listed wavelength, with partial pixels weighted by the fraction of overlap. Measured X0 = 22.5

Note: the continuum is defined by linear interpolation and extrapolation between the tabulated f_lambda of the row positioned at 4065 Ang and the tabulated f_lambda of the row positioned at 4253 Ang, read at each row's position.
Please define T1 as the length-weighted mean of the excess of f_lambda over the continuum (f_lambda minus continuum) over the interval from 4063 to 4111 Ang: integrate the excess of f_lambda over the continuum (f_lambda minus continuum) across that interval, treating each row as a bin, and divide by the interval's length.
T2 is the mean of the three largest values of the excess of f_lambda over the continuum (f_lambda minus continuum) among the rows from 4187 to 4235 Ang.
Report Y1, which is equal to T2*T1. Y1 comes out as -0.2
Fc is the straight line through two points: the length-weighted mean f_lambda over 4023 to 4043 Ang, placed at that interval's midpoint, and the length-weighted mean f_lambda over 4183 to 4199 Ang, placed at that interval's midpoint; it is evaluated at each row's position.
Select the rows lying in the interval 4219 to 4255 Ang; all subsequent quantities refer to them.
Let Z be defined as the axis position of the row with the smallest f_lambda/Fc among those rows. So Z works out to 4225 Ang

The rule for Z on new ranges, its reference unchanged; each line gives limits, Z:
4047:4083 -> 4057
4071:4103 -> 4097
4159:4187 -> 4161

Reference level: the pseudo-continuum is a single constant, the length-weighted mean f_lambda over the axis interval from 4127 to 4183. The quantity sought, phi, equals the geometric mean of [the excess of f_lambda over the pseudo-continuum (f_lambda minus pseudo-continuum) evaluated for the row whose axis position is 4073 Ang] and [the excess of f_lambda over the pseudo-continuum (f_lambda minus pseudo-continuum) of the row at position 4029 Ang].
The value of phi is 1.1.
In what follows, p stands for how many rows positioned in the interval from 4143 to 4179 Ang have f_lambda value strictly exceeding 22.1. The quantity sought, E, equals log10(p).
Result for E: 0.48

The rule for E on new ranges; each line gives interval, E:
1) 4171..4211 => 0.70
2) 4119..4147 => 0.00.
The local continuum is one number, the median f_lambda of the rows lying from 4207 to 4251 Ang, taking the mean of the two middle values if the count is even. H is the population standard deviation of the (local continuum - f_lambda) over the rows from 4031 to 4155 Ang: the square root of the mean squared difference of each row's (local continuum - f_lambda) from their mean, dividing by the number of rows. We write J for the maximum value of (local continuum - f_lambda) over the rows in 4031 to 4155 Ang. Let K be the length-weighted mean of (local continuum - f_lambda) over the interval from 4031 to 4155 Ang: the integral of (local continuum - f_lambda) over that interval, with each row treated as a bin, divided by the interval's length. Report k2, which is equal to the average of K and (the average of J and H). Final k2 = 3.1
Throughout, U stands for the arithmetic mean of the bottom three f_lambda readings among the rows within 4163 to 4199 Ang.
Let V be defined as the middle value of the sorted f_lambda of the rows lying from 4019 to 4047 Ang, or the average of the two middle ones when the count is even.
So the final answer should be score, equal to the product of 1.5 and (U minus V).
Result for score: -1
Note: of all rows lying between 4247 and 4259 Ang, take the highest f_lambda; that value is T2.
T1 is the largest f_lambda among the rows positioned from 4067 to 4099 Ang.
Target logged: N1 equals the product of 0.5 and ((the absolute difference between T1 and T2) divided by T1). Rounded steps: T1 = 22.2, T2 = 23.73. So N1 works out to 0.034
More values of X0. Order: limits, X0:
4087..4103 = 19.6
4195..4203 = 21.8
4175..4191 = 21.9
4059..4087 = 21.3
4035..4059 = 22.5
